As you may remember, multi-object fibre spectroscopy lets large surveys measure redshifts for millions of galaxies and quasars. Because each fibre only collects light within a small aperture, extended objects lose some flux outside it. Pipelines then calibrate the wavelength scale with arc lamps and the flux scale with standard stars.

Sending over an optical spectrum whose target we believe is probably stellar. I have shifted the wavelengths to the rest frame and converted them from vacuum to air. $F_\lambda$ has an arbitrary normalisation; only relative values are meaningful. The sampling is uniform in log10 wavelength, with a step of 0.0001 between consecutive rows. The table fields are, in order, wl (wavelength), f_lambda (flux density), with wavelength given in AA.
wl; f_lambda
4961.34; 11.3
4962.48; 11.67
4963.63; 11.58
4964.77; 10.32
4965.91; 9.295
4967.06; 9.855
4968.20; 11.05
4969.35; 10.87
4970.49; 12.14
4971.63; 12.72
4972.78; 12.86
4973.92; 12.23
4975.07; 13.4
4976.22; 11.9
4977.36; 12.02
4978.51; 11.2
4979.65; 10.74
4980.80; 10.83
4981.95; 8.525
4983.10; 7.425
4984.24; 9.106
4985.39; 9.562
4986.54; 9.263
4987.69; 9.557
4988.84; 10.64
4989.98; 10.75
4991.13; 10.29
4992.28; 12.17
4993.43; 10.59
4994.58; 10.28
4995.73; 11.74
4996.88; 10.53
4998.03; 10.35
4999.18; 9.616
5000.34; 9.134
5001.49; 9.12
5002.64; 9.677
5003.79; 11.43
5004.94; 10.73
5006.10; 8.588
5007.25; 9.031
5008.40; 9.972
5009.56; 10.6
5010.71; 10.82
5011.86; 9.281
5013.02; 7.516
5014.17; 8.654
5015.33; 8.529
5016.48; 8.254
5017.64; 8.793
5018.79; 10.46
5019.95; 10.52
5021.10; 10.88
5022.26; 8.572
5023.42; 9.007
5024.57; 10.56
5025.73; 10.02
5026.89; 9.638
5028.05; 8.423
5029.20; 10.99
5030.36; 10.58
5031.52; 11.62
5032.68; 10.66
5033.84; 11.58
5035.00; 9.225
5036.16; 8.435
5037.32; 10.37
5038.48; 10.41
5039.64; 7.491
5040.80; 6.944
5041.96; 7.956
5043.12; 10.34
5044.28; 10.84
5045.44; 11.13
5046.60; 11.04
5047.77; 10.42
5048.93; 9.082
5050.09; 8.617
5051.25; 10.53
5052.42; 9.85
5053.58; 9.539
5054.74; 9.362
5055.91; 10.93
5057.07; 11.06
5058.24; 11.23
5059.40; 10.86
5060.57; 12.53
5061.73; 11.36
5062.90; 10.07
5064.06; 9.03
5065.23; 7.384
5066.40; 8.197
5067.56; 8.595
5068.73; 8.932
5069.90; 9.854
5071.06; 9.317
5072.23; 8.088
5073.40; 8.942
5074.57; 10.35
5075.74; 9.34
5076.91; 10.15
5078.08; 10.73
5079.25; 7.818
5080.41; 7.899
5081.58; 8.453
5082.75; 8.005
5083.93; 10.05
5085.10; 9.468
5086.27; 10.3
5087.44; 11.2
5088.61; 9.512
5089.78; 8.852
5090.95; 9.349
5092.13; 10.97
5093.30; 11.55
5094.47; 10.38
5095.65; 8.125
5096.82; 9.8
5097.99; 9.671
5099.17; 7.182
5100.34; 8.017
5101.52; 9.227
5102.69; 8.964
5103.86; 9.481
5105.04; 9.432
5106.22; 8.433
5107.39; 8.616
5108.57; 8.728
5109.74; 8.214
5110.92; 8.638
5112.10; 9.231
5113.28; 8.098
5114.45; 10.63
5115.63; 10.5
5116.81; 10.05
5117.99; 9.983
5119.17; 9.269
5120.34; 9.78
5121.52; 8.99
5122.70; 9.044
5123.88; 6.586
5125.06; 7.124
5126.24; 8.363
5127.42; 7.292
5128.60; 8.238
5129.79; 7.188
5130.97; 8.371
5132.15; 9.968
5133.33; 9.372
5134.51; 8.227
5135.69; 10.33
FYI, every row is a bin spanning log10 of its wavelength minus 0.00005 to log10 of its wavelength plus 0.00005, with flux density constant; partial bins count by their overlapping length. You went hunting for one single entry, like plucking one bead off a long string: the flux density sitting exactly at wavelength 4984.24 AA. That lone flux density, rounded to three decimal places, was 9.106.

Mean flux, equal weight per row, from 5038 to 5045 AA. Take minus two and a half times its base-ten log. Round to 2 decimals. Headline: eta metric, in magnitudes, -2.39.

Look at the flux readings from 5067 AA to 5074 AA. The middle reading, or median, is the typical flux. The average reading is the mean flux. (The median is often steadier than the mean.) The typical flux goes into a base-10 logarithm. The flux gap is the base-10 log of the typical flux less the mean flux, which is -8.0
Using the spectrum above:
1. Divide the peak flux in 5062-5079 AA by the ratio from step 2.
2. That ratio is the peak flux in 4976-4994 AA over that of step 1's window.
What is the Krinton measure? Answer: 9.5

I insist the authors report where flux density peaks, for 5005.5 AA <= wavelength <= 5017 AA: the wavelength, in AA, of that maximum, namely 5010.71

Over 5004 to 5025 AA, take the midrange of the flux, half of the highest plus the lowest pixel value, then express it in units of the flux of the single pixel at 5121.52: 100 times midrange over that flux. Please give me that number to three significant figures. 102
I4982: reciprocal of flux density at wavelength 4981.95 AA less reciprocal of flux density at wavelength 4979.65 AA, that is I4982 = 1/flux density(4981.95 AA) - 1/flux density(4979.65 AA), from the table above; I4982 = 0.02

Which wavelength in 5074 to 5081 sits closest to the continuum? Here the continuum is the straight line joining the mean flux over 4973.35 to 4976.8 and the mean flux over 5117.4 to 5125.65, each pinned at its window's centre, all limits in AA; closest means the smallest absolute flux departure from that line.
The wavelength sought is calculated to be 5076.91 AA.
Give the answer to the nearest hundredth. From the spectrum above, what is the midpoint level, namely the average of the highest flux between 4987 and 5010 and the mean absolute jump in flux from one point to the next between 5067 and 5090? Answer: 6.57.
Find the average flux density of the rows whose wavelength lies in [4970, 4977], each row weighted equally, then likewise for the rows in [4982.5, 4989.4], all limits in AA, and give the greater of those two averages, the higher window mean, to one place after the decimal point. 12.5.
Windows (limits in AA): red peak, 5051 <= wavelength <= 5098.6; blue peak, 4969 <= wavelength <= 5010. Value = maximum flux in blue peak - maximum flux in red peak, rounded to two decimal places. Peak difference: 0.87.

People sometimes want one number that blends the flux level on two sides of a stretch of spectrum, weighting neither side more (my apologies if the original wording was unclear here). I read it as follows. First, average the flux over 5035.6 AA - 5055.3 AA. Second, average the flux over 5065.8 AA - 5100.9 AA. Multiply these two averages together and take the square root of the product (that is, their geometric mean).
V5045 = 9.4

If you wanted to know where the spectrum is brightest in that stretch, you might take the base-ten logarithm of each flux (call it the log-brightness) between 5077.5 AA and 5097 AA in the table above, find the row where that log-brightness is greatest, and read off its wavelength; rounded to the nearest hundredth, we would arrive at 5093.30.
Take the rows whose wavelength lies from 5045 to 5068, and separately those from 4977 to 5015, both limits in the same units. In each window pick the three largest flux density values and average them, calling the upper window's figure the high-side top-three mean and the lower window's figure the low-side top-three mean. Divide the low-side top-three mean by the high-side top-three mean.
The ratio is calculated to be 1.02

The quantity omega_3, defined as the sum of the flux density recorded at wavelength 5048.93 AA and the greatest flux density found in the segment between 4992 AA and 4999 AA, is 21.3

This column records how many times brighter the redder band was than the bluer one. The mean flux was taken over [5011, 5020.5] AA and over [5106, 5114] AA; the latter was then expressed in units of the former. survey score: 0.95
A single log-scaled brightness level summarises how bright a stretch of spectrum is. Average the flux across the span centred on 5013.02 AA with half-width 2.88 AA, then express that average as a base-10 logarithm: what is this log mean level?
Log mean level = 0.952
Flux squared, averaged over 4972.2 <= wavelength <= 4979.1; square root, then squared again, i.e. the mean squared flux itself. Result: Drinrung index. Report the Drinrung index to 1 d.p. 151.0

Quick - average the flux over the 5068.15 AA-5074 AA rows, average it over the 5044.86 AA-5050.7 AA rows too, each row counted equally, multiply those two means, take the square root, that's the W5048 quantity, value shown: 9.5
